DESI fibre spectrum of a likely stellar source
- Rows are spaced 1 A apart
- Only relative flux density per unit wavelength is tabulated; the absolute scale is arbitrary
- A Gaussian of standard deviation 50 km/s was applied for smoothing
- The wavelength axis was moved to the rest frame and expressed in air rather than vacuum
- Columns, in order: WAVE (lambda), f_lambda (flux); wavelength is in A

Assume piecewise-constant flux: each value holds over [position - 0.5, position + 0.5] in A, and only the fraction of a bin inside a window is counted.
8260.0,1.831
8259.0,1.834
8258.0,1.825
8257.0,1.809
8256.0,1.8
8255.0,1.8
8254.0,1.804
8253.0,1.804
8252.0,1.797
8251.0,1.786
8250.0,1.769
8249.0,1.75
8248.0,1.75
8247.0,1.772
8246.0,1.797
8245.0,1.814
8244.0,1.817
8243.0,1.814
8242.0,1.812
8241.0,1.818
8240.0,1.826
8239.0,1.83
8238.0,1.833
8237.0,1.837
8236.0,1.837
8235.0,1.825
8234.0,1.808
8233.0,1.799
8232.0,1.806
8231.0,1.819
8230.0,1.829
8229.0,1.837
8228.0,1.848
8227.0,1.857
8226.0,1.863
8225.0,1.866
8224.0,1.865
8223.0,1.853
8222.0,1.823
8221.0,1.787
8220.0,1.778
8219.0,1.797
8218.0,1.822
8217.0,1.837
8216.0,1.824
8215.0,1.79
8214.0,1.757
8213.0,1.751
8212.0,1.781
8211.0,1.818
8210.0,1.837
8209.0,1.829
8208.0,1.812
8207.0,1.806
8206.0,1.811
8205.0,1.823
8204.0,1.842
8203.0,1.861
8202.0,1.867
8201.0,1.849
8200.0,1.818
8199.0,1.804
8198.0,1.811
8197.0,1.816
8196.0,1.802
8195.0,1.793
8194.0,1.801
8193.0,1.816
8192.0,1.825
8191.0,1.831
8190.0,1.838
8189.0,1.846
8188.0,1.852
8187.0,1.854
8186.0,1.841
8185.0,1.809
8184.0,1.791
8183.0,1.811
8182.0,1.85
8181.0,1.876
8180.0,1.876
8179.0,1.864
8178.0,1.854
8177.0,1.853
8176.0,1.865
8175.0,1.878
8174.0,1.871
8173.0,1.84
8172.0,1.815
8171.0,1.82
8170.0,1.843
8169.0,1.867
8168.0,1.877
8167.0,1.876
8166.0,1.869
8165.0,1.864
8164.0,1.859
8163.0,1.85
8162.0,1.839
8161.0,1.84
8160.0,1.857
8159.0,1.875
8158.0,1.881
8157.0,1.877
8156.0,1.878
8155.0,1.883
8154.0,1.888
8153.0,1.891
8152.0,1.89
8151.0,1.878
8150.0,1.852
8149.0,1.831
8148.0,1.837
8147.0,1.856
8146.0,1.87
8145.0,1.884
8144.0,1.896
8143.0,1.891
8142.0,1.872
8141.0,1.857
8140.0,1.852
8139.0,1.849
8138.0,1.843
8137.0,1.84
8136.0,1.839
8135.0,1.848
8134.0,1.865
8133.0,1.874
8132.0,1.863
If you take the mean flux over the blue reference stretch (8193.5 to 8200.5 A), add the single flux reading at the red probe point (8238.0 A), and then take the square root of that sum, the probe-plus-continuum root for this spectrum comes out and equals 1.91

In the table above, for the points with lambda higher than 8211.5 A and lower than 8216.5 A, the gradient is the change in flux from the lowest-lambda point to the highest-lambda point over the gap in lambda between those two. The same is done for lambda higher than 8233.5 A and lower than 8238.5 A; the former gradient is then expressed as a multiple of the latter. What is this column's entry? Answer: 1.7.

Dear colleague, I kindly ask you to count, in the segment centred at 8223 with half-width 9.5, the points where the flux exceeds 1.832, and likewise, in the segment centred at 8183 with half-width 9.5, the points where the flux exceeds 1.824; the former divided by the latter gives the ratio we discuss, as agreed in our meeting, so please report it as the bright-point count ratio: 0.50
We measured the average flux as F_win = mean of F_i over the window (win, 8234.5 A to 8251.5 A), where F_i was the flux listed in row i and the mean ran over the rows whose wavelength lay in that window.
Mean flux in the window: 1.81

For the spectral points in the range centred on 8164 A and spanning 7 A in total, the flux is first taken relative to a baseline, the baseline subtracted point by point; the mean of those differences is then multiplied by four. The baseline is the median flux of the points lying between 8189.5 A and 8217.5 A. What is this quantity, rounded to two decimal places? 0.16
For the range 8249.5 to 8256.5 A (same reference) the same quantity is -0.09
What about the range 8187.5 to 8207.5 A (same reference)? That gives 0.03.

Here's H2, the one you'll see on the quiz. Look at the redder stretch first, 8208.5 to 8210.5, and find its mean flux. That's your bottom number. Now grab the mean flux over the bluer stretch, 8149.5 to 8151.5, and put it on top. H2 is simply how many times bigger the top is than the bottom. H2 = 1.02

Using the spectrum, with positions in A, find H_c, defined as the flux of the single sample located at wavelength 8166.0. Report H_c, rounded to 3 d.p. 1.869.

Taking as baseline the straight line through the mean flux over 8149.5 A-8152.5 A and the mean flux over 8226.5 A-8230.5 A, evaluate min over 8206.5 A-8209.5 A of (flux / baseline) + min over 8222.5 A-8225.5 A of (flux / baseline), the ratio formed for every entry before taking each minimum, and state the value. 1.98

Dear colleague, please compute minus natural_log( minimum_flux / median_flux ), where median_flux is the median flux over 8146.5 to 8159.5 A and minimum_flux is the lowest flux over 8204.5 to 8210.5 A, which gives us 0.039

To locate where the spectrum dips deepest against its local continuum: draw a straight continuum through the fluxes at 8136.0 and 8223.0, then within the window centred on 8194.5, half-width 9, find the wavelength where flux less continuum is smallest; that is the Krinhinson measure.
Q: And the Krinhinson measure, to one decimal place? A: 8195.0 A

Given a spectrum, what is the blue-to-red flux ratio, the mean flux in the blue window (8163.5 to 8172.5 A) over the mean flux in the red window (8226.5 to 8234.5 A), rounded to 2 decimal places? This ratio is 1.02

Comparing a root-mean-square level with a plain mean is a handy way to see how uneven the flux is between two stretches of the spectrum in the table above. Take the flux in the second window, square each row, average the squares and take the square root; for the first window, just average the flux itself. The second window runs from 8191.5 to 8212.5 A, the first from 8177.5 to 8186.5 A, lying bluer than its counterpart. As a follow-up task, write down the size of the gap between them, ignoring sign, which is 0.021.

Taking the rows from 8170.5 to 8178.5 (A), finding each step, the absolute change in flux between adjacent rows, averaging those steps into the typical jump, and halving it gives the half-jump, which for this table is 0.0067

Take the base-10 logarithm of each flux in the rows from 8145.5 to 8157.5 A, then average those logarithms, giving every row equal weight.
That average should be 0.272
